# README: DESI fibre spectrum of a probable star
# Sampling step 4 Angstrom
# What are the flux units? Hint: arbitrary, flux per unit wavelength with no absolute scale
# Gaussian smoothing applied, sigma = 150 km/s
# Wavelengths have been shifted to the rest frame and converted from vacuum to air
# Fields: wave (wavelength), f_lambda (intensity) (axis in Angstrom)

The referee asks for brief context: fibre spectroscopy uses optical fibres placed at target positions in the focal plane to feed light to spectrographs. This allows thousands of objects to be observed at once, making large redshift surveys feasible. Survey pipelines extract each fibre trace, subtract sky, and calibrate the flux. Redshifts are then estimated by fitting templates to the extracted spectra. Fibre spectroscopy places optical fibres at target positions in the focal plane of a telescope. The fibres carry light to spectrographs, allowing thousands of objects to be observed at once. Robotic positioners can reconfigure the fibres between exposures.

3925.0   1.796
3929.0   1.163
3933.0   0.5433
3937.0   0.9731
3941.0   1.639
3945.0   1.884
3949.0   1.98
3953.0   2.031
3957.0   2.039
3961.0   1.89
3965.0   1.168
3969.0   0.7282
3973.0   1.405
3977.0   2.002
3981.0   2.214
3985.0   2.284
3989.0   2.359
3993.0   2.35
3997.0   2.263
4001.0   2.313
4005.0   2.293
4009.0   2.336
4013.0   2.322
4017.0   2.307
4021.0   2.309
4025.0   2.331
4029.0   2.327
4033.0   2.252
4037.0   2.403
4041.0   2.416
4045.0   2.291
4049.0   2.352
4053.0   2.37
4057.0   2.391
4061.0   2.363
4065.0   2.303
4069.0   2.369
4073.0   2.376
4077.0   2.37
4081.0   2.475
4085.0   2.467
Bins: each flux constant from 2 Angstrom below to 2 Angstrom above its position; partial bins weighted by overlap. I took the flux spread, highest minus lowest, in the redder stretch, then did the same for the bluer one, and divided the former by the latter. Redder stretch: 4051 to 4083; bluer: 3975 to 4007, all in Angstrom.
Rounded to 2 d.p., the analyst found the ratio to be 0.48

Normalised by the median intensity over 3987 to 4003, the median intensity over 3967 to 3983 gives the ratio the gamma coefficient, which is 0.73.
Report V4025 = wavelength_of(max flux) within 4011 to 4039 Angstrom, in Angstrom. 4037.0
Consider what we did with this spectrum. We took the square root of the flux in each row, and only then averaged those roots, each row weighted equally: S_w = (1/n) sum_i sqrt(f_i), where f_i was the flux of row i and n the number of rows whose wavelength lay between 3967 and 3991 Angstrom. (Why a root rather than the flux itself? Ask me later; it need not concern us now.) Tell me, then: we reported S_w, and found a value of 1.33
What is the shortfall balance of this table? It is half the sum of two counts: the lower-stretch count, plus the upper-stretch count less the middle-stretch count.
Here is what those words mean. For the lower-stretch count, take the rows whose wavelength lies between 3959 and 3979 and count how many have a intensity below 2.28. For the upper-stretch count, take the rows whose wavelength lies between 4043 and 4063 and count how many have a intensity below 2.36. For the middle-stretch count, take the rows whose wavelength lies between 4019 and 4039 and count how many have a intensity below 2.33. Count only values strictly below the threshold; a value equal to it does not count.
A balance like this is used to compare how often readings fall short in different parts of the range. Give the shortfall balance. 2.00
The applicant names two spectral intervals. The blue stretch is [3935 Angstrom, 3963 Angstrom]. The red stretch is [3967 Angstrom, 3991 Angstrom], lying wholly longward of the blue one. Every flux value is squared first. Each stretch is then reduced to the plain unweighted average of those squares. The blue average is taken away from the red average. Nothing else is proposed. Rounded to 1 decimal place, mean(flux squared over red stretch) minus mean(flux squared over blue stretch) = 0.4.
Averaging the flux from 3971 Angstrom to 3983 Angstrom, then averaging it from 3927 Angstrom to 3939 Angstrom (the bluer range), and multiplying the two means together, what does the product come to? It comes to 1.7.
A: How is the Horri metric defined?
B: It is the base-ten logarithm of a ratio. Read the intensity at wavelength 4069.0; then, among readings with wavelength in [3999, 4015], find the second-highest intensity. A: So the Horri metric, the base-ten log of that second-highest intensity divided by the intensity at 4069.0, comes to -0.009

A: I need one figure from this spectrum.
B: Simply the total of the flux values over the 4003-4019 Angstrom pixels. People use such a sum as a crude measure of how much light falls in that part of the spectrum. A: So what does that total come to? 9.3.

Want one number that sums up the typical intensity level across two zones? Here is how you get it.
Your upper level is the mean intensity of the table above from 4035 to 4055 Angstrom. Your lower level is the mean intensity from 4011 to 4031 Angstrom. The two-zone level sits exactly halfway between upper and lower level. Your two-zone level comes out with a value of 2.3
